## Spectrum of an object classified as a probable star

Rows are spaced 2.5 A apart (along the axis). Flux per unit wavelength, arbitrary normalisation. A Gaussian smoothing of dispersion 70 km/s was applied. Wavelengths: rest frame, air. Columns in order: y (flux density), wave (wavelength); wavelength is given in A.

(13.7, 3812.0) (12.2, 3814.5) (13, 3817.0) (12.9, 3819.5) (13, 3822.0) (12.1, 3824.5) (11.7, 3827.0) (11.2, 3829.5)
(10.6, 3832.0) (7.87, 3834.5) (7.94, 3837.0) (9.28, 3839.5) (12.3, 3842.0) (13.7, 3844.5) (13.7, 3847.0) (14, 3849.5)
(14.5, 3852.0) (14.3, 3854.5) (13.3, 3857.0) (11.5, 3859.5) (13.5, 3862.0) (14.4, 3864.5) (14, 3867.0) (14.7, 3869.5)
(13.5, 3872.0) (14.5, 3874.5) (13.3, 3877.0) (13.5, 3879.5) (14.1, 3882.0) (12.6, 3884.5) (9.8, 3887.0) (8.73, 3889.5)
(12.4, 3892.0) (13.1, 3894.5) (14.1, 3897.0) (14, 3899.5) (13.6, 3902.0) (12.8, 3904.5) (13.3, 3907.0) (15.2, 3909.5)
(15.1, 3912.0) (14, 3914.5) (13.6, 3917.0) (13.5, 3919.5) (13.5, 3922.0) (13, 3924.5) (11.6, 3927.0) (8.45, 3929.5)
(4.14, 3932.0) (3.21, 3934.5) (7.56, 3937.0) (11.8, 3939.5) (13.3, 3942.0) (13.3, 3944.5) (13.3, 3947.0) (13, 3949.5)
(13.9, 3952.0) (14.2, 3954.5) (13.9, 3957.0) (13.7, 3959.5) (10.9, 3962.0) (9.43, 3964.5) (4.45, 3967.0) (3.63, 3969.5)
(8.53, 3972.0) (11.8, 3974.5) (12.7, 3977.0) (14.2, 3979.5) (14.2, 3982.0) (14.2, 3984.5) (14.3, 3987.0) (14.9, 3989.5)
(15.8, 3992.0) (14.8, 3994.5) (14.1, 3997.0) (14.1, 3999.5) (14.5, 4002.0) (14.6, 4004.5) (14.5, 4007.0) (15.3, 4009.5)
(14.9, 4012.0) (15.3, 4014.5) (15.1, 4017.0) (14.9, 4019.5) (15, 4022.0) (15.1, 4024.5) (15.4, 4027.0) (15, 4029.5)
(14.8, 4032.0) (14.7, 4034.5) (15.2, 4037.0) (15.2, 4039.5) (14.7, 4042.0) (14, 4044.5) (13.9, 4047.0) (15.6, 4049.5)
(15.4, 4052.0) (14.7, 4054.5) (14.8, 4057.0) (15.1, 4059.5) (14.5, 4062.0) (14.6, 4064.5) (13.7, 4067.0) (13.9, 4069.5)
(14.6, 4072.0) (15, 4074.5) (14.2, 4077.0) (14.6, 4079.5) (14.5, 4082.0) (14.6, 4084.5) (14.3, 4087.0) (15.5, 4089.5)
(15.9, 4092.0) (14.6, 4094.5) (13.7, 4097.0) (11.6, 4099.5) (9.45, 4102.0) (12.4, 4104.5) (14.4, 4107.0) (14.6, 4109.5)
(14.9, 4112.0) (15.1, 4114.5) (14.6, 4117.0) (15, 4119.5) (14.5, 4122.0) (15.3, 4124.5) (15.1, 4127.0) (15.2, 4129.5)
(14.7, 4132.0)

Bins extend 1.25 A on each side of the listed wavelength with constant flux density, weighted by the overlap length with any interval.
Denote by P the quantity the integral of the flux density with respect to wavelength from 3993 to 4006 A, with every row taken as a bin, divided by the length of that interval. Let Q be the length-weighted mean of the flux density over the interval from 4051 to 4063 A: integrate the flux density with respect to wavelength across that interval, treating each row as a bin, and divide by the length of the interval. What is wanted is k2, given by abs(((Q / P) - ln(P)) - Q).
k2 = 16.5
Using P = 14.4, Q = 14.9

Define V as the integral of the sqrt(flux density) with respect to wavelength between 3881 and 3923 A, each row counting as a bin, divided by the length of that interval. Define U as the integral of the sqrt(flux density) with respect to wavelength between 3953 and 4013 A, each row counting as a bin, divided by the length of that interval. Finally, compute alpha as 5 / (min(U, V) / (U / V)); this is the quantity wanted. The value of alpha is 1.38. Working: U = 3.54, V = 3.62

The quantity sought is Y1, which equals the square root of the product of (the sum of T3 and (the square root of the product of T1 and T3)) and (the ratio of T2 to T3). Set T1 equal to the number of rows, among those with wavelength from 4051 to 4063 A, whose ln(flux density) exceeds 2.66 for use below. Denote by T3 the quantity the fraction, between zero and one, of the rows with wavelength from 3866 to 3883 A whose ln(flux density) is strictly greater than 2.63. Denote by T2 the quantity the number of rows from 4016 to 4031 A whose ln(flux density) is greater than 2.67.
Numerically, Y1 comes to 4.9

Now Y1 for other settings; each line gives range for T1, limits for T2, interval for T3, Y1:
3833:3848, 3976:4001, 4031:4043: 1.7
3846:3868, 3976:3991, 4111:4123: 1.7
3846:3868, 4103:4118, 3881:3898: 4.1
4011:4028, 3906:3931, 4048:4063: 2.7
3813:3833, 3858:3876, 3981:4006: 1.4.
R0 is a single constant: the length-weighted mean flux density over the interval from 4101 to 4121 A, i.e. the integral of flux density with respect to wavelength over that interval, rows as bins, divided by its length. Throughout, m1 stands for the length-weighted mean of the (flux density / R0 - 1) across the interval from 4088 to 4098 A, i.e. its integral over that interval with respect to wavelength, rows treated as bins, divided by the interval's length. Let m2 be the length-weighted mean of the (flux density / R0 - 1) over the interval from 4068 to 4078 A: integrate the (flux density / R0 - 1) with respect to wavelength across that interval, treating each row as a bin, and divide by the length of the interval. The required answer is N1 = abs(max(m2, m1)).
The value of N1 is 0.077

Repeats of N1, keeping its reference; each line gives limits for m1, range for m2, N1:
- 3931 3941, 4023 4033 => 0.087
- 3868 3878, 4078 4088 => 0.045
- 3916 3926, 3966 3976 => 0.037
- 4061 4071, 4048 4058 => 0.089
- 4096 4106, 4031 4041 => 0.080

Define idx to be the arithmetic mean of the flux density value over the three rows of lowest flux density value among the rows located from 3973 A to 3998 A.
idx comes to 12.9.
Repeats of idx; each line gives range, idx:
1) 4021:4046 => 14.5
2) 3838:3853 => 11.8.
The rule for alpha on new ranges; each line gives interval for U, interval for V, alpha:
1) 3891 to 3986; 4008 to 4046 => 1.29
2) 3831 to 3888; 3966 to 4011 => 1.41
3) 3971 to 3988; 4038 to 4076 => 1.31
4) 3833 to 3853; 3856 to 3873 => 1.36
